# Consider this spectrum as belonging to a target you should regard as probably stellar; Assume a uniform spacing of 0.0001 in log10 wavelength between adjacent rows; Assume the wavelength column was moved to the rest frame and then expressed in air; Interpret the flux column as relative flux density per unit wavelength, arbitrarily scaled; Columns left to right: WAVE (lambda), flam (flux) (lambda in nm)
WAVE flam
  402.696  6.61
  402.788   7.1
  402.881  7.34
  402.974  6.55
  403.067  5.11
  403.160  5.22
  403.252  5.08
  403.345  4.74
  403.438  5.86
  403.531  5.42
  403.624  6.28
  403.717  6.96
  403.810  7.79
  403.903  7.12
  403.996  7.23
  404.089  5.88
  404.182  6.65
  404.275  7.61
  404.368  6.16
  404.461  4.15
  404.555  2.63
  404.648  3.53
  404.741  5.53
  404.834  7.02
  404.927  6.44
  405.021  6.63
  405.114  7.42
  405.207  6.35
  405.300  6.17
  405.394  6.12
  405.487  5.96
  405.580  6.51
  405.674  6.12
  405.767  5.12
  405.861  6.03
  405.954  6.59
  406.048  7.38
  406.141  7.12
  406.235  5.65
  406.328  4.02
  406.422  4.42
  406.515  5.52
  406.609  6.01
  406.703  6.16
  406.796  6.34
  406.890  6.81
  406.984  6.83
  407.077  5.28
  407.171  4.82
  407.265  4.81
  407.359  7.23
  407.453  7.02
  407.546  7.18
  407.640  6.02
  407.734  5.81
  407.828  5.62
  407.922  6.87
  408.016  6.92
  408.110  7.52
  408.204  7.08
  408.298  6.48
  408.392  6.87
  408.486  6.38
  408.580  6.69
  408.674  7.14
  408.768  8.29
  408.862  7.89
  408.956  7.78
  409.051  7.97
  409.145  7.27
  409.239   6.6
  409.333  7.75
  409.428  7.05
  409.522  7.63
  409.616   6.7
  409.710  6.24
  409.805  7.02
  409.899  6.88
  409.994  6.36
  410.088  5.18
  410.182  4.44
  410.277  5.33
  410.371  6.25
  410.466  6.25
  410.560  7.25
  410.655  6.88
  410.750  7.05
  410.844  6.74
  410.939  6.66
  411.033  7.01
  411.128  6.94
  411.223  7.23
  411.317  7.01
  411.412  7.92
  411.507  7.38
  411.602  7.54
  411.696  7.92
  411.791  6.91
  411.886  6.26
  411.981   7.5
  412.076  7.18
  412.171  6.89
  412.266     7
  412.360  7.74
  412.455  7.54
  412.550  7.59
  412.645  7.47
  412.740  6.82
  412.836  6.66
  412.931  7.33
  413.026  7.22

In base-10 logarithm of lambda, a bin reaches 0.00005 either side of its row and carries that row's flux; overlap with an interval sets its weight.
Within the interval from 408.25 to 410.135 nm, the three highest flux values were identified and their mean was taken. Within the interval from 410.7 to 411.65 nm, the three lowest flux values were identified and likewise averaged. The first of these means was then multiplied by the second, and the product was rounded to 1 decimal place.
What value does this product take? 54.6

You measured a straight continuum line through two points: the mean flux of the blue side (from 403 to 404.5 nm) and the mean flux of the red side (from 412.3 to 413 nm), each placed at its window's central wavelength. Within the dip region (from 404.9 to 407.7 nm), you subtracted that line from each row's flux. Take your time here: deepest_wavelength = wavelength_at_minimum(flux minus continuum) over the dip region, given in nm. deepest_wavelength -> 406.328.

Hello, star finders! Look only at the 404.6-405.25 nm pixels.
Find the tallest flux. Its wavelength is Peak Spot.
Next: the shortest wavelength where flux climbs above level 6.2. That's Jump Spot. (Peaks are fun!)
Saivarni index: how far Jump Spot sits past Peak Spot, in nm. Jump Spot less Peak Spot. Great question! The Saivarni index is -0.28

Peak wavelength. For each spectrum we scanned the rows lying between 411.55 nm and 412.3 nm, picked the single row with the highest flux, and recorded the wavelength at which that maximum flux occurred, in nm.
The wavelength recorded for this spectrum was 411.696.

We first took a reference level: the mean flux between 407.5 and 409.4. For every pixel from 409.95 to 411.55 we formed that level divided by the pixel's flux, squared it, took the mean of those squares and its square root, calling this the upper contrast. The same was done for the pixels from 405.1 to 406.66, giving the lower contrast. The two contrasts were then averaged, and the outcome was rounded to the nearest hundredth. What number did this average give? 1.15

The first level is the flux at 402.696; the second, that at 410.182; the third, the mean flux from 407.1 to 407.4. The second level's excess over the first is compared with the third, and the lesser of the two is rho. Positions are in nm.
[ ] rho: -2.2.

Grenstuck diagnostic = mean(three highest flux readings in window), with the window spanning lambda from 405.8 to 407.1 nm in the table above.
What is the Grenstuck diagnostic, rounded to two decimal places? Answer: 7.11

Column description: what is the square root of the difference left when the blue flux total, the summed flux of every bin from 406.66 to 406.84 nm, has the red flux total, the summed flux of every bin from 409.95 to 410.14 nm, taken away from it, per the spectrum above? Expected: 1.0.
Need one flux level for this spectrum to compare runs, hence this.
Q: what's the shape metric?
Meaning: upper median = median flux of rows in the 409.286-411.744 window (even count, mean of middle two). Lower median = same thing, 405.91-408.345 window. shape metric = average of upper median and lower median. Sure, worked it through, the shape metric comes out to 6.69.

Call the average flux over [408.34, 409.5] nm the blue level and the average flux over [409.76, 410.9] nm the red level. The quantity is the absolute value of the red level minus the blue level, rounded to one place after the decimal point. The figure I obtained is 1.0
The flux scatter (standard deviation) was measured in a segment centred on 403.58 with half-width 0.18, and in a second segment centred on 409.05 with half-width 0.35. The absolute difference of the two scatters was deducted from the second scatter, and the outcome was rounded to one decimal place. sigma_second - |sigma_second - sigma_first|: 0.5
